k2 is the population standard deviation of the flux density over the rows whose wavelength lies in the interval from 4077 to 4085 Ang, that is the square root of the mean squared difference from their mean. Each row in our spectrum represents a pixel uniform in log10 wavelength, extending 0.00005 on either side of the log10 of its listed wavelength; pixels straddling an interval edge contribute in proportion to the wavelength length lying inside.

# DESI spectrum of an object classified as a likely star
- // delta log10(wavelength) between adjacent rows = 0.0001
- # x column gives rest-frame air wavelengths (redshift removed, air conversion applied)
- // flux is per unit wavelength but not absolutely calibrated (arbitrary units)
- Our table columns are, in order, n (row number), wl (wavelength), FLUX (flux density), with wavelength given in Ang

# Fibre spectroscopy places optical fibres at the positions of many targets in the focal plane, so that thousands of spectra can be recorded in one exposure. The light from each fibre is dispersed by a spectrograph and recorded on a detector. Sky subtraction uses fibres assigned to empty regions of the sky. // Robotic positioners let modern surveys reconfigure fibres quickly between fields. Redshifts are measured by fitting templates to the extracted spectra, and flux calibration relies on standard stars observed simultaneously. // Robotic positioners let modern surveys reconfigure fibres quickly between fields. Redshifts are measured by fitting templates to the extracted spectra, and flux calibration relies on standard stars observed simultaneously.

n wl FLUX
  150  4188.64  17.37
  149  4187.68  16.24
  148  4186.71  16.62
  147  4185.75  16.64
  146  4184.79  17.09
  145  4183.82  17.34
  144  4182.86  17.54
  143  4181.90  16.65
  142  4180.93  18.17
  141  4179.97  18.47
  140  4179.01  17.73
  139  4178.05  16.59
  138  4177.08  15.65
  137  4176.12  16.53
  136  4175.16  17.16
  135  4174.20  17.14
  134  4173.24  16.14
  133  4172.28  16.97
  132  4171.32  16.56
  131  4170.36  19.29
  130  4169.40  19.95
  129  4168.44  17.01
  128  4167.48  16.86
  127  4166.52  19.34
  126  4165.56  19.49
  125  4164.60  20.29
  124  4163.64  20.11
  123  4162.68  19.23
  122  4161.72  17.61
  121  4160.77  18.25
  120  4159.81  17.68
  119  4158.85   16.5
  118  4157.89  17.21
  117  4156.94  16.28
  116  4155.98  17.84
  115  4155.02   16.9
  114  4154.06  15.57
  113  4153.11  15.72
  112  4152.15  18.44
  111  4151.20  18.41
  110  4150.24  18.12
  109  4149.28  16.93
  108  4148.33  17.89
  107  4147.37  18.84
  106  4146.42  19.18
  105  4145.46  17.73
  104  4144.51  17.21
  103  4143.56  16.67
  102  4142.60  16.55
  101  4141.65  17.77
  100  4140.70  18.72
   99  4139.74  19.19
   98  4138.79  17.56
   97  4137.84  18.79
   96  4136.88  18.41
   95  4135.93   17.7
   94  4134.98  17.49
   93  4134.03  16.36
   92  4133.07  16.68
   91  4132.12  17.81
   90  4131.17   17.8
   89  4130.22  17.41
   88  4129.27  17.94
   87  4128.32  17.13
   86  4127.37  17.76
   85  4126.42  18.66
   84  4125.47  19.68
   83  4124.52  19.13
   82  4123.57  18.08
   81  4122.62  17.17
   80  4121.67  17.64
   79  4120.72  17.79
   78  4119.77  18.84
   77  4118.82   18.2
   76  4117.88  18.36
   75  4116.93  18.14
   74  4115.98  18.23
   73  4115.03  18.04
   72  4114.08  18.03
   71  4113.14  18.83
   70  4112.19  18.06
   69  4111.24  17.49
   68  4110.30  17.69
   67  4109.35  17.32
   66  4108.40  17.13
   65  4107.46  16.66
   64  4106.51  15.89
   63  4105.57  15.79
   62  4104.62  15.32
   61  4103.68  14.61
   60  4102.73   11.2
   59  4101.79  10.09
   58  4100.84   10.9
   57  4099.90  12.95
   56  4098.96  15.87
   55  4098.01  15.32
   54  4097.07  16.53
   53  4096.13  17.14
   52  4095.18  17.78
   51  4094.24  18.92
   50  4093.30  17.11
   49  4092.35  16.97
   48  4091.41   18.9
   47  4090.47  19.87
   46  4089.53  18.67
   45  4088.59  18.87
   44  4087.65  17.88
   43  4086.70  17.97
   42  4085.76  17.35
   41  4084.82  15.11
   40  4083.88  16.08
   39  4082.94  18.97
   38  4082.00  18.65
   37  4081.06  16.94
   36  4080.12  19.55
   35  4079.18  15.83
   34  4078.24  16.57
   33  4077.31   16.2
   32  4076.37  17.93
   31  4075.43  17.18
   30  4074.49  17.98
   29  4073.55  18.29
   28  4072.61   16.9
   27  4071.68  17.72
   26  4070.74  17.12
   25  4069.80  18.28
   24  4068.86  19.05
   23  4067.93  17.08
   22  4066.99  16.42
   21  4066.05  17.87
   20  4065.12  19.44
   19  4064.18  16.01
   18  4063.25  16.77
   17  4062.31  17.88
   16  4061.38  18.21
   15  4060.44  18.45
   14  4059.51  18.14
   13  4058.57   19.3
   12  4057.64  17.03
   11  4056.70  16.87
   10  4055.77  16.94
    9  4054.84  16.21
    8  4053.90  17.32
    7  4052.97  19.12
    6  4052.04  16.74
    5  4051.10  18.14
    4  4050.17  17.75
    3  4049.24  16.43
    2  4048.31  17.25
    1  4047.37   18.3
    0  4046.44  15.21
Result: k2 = 1.5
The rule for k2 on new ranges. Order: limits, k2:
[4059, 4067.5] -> 1.0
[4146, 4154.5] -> 1.2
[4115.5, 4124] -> 0.4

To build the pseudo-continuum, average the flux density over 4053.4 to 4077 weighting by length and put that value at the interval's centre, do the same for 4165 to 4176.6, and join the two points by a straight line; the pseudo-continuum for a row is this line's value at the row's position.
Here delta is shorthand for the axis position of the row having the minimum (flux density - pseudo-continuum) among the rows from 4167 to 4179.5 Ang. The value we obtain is 4177.08 Ang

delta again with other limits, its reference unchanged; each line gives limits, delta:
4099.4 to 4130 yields 4101.79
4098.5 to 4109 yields 4101.79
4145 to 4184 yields 4154.06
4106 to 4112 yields 4106.51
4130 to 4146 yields 4134.03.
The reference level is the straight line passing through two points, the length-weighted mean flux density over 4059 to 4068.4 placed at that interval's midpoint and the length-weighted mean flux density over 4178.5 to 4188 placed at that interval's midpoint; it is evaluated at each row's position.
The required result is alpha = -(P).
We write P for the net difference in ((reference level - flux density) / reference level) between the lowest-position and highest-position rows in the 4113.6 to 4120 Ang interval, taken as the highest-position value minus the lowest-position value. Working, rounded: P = -0.05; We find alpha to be 0.05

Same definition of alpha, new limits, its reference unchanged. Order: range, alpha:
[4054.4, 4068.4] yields 0.05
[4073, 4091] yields 0.09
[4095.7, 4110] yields 0.01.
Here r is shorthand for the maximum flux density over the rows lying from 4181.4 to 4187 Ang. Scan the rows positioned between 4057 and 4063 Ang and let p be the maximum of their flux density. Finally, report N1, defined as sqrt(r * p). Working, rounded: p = 19.3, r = 17.54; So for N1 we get 18.4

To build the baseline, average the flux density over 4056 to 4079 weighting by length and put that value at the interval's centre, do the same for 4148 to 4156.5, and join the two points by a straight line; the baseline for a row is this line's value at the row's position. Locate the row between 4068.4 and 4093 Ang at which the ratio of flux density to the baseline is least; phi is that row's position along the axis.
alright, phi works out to 4084.82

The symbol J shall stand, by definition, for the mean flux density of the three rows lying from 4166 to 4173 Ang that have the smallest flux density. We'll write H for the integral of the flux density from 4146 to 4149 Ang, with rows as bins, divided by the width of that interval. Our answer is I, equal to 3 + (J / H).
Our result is 3.91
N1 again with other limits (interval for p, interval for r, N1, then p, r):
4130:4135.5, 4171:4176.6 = 17.5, 17.81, 17.16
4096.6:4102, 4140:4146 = 17.6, 16.53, 18.72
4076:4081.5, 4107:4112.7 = 18.8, 19.55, 18.06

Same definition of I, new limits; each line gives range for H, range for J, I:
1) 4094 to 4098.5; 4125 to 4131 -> 4.02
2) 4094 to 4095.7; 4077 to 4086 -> 3.86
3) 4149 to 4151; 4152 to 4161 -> 3.90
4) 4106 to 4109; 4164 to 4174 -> 4.00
